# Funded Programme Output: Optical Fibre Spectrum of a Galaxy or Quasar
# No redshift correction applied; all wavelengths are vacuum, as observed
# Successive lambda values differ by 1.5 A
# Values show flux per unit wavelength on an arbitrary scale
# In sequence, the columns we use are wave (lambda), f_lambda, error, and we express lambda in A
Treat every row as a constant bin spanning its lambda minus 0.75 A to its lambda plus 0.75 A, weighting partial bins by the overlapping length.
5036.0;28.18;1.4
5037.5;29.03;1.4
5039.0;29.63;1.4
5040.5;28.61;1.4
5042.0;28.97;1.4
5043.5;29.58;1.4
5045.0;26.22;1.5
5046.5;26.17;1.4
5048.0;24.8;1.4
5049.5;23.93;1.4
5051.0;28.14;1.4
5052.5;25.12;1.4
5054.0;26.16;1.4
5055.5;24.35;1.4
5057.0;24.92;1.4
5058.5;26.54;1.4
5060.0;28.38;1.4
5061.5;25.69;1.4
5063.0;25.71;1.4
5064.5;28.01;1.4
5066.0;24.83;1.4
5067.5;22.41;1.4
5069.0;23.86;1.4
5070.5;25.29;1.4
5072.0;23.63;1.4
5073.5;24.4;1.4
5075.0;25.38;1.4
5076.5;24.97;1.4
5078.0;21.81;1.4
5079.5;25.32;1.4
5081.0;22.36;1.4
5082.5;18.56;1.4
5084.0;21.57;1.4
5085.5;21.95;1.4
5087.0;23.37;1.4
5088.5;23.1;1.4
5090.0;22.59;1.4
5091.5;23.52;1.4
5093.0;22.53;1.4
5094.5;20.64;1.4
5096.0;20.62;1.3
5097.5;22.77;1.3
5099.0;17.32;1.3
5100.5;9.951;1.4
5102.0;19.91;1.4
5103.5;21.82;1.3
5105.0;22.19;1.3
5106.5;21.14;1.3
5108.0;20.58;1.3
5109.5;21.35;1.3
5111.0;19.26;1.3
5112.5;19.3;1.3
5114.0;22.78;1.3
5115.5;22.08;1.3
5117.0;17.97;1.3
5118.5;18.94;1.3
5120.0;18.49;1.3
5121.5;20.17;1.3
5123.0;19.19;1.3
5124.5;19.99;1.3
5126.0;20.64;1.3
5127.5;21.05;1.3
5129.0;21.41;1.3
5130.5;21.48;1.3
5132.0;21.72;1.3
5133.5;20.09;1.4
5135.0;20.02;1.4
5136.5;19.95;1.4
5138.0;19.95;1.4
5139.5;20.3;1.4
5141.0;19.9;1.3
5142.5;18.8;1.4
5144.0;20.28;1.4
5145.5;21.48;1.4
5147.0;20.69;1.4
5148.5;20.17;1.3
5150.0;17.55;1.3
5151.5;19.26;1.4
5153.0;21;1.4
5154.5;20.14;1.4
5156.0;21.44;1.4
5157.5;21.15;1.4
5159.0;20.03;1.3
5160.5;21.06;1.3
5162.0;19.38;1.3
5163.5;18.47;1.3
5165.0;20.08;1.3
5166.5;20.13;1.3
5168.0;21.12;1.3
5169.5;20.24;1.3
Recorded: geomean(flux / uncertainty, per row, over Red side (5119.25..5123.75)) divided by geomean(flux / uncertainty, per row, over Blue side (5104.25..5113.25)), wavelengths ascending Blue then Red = 0.935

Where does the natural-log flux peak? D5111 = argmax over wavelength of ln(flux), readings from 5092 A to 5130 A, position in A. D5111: 5114.0 A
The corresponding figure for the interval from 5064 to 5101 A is 5064.5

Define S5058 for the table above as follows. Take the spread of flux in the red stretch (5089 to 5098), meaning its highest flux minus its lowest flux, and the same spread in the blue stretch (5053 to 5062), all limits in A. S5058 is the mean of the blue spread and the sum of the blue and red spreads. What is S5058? 5.5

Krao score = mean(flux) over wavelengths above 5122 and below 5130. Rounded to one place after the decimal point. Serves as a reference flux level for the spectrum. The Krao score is 20.5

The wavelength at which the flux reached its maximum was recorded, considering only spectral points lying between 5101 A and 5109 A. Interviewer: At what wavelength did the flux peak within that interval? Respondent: 5105.0 A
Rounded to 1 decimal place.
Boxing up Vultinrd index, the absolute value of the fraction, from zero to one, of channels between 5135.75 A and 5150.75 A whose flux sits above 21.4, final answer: 0.1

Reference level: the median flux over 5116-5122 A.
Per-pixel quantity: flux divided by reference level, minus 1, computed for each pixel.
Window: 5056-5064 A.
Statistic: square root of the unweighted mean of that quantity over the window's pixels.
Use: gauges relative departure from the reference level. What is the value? 0.63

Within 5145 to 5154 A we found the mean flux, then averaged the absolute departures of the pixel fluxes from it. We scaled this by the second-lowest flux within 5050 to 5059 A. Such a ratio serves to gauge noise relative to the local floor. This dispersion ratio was 0.043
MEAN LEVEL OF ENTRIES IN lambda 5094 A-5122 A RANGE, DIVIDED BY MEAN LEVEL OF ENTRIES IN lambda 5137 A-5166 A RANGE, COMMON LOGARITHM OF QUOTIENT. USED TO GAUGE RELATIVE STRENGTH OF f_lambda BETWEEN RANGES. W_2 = 0.00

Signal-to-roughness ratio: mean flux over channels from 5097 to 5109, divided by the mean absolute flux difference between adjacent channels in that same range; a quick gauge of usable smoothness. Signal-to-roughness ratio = 5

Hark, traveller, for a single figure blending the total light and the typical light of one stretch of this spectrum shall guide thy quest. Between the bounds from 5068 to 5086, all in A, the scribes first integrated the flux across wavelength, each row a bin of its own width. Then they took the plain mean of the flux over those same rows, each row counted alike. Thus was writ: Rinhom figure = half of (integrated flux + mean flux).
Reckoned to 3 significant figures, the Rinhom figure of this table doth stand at 221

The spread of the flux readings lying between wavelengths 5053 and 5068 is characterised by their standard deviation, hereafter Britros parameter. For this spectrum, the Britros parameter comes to 1.7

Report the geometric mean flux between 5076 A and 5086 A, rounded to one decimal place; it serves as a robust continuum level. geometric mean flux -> 22.3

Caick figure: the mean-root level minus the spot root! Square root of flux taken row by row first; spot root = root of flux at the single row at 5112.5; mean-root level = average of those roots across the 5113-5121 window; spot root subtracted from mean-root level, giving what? 0.08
